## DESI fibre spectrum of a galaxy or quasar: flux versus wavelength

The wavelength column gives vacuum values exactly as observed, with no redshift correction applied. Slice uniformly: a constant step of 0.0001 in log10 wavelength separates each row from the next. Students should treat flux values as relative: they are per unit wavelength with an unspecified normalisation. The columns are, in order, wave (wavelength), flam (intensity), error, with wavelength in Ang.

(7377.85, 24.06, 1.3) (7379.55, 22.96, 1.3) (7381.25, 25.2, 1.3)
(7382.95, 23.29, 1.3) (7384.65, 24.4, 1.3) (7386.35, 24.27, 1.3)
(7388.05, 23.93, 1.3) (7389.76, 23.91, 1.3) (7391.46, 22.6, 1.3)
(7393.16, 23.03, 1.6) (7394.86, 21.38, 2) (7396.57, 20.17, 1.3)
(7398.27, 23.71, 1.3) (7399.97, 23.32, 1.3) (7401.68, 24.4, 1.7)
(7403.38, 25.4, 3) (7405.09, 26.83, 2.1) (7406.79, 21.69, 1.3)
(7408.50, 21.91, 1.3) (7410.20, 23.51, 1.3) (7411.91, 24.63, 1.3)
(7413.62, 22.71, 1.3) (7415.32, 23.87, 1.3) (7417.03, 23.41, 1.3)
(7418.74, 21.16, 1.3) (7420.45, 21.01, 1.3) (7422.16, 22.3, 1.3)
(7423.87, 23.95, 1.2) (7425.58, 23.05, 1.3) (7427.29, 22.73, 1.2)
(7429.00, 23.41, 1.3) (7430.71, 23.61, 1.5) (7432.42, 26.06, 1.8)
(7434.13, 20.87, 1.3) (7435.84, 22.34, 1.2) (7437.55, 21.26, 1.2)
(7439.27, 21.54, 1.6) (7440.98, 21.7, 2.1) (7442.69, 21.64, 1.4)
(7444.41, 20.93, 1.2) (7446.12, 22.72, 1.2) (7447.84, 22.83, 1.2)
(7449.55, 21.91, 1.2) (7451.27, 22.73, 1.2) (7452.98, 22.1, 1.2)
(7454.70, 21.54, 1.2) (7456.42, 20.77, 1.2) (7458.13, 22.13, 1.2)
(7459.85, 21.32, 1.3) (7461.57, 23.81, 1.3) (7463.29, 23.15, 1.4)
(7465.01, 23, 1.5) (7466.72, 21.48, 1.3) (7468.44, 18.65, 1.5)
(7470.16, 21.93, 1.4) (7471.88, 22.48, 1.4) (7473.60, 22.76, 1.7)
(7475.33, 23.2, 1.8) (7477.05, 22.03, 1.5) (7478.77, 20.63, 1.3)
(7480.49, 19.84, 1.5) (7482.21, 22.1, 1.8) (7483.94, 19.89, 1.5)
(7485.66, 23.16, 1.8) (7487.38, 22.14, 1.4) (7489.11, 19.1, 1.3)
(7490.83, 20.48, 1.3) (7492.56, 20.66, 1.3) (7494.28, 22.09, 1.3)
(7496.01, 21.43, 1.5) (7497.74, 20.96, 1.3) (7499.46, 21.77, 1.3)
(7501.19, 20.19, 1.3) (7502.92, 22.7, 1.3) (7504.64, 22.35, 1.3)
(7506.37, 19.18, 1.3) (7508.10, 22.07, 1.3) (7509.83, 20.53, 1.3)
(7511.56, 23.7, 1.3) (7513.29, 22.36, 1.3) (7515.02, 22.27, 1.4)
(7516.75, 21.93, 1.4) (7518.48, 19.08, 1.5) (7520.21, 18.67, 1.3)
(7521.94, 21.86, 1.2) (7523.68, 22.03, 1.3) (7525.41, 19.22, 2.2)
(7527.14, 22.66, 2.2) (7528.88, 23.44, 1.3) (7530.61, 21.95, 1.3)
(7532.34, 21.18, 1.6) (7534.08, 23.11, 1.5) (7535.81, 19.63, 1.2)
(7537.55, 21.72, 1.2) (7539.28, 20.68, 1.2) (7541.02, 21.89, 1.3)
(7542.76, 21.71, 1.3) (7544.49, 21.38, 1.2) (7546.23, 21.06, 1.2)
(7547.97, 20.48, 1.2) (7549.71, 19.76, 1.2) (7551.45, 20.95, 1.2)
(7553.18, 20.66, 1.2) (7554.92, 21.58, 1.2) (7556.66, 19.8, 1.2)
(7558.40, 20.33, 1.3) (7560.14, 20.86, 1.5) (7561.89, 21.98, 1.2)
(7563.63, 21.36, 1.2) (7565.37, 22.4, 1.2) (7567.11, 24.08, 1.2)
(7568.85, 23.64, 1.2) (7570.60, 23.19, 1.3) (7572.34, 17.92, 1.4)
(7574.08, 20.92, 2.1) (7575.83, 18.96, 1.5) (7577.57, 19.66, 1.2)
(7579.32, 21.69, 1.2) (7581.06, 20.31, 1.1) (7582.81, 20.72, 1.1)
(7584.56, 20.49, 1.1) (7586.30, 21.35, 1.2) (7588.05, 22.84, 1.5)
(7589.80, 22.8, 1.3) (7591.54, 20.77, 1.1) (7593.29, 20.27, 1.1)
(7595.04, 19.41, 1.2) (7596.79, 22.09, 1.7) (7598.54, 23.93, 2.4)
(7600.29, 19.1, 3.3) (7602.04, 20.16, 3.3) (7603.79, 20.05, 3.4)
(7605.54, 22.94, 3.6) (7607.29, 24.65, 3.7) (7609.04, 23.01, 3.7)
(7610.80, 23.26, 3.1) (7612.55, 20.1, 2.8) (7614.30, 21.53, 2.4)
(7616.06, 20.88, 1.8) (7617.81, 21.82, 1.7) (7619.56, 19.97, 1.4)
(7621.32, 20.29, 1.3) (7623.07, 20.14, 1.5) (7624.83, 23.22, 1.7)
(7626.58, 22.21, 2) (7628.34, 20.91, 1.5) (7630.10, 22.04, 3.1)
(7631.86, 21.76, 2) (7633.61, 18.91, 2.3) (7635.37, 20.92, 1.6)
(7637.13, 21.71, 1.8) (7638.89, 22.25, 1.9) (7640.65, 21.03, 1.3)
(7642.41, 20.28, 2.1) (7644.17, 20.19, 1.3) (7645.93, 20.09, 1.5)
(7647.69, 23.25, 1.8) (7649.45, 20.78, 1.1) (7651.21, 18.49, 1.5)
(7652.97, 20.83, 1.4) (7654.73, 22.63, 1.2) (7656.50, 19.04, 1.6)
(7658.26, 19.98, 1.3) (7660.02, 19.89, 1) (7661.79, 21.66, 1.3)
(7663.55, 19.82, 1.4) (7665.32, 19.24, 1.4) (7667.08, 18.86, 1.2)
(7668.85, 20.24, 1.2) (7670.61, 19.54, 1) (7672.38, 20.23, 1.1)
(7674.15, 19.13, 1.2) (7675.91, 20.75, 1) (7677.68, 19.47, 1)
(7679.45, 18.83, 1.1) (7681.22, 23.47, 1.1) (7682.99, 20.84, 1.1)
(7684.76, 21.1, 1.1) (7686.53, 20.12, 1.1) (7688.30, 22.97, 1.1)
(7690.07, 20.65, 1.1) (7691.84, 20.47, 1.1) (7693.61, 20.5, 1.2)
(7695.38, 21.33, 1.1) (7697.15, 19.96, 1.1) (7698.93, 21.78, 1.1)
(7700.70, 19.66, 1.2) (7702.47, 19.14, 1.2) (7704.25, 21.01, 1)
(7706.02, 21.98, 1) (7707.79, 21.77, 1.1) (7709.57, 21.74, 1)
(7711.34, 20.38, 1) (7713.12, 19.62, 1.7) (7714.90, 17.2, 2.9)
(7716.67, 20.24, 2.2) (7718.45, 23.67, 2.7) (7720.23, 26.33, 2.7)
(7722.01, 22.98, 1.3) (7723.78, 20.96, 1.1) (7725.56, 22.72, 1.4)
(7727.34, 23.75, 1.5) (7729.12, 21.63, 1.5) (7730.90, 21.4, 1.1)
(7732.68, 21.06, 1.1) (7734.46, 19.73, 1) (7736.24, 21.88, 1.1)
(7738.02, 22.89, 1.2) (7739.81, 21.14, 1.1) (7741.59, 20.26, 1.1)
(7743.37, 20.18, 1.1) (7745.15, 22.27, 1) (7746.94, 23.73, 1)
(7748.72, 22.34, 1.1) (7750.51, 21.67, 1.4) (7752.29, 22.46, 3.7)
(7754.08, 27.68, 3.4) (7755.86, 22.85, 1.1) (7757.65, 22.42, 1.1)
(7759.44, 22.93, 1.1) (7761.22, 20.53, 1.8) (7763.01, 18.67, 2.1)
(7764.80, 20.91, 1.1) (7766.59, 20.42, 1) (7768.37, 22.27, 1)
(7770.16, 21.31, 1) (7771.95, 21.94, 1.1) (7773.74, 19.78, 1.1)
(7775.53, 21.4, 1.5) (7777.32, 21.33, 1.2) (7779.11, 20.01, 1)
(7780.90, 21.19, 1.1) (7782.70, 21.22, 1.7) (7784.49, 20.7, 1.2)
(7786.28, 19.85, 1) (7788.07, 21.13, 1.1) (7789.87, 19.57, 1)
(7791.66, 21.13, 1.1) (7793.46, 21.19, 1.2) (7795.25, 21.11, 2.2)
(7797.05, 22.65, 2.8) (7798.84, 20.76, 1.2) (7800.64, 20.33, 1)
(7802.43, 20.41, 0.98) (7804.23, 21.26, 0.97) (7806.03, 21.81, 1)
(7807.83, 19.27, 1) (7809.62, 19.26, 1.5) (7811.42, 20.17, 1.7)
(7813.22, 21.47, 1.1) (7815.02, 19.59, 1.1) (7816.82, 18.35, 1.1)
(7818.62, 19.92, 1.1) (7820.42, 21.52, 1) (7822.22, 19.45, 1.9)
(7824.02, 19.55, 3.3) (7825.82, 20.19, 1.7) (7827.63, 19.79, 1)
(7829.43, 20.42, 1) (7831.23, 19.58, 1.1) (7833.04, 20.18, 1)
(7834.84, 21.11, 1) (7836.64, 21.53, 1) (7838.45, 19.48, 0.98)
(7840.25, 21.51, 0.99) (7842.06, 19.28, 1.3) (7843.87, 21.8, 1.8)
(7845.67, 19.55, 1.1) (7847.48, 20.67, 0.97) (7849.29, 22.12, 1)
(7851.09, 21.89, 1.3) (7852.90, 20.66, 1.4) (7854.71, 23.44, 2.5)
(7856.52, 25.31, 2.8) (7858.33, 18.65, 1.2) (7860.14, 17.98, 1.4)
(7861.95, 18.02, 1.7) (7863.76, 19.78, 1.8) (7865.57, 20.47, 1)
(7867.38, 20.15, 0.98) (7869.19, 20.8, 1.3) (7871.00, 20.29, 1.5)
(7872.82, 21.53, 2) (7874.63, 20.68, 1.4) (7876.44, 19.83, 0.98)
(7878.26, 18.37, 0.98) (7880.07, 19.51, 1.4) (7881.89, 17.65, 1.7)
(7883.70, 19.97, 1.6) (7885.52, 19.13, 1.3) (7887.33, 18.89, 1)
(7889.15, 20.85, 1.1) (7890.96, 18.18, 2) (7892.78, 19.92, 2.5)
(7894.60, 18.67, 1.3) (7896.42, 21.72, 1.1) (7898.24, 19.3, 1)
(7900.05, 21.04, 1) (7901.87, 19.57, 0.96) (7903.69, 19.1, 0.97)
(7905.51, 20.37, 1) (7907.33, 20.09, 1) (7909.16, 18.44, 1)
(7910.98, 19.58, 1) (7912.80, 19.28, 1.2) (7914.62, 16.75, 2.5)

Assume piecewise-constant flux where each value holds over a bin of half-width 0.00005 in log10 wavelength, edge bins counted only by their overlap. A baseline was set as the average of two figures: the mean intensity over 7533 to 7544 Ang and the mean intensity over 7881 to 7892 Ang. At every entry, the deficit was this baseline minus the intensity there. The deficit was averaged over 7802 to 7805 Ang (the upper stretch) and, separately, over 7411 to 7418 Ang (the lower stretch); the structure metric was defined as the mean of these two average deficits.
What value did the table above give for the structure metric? -2.0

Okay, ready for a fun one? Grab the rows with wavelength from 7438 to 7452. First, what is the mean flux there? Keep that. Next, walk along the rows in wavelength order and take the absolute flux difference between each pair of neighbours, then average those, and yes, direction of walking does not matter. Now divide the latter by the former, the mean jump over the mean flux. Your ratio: 0.03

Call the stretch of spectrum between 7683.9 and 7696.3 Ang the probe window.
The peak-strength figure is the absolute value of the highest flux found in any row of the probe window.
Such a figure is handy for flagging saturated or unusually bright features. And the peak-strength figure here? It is 23.0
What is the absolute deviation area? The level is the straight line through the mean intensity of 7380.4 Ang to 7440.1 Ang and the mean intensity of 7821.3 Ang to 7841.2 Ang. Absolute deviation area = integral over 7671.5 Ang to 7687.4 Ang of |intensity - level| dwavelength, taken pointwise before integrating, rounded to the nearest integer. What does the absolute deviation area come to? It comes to 21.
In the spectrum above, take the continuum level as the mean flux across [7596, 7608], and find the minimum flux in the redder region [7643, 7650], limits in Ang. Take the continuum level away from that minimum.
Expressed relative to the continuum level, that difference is -0.08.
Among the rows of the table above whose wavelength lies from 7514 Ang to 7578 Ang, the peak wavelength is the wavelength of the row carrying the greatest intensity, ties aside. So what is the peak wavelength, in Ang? 7567.11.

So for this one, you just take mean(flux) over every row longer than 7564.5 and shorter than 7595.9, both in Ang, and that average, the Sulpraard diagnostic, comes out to 21.2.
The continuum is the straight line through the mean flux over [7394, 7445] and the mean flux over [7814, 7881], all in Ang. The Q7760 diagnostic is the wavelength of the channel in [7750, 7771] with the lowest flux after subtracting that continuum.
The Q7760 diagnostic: 7763.01 Ang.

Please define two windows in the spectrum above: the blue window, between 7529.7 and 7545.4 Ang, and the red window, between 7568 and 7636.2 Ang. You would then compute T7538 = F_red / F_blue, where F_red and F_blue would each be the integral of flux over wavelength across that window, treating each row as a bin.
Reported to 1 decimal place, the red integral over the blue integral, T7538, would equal 4.3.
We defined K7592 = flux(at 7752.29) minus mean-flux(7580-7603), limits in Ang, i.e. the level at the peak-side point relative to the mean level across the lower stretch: 1.4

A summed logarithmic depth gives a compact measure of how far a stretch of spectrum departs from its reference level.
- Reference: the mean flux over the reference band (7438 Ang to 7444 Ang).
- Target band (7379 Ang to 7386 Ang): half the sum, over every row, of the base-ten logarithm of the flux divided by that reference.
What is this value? 0.09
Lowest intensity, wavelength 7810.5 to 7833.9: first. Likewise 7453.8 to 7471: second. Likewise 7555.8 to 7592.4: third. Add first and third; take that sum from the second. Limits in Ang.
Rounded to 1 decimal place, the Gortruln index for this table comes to -17.6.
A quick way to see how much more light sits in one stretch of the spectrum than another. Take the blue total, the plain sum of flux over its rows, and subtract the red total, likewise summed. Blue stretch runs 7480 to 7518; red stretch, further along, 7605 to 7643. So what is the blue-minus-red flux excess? -3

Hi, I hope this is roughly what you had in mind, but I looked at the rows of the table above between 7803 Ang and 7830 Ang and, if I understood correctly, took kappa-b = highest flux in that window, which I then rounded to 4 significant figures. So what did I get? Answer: 21.81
